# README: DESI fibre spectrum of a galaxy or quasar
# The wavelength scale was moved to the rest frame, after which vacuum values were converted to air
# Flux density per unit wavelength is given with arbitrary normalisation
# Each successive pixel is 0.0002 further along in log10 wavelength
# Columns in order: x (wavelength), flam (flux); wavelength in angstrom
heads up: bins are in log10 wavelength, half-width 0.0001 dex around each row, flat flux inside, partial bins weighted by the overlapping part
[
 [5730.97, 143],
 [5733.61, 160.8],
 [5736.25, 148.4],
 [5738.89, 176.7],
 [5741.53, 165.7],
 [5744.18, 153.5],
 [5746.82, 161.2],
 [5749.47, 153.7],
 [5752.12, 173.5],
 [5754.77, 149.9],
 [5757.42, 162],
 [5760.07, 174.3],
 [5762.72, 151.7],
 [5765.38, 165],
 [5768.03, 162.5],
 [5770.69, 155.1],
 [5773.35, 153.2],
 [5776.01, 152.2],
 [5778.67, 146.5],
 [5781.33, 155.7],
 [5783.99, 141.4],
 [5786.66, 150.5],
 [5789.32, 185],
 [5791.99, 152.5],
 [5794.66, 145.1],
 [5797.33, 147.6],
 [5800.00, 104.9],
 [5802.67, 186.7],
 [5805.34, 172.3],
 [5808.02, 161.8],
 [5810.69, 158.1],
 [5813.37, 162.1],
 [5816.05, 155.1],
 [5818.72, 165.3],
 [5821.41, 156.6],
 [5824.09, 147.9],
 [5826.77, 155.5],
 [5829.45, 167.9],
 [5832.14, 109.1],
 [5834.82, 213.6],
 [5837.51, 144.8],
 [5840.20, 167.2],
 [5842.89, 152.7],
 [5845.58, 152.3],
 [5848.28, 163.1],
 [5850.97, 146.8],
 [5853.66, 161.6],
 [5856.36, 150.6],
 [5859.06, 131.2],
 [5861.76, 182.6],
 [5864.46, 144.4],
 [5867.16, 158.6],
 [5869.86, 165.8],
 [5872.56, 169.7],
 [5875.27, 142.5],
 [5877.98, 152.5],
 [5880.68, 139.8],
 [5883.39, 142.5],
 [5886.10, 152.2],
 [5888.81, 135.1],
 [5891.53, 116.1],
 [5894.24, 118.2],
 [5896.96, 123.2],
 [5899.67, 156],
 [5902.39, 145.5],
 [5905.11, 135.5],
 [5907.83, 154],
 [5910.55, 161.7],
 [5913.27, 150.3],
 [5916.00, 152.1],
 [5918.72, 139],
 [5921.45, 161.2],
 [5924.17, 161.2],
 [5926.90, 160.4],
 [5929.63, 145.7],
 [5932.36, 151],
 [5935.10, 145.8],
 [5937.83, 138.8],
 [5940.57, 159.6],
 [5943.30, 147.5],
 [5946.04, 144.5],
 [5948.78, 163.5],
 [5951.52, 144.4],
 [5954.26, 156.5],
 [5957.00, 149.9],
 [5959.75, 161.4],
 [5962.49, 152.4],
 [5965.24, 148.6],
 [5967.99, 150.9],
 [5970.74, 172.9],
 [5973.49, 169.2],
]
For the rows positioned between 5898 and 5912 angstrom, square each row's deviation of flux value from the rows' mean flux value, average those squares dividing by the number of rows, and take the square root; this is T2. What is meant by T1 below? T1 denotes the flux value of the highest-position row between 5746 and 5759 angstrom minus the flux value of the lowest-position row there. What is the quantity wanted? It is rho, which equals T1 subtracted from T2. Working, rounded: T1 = 1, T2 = 9.1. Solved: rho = 8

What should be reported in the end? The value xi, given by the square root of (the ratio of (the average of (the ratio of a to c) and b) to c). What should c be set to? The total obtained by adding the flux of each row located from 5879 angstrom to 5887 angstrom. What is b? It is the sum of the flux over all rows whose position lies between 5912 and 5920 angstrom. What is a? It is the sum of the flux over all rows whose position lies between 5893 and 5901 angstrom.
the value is 0.713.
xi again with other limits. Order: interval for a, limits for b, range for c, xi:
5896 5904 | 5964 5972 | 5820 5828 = 0.717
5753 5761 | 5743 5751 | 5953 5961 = 0.708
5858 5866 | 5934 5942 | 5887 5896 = 0.776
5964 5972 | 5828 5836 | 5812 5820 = 0.714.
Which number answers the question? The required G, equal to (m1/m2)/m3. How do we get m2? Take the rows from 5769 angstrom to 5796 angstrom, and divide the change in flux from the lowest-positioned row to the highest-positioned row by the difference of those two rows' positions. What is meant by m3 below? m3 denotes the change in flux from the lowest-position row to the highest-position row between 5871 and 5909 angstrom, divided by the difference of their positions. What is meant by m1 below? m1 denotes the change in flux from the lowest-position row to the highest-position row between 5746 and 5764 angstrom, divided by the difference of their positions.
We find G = -3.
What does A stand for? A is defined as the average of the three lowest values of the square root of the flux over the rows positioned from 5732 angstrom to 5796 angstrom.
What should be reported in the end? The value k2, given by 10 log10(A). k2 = 10.8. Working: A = 12.0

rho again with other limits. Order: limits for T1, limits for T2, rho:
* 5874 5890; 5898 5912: 17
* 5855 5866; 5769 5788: 11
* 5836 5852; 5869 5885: 10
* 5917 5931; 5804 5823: -1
